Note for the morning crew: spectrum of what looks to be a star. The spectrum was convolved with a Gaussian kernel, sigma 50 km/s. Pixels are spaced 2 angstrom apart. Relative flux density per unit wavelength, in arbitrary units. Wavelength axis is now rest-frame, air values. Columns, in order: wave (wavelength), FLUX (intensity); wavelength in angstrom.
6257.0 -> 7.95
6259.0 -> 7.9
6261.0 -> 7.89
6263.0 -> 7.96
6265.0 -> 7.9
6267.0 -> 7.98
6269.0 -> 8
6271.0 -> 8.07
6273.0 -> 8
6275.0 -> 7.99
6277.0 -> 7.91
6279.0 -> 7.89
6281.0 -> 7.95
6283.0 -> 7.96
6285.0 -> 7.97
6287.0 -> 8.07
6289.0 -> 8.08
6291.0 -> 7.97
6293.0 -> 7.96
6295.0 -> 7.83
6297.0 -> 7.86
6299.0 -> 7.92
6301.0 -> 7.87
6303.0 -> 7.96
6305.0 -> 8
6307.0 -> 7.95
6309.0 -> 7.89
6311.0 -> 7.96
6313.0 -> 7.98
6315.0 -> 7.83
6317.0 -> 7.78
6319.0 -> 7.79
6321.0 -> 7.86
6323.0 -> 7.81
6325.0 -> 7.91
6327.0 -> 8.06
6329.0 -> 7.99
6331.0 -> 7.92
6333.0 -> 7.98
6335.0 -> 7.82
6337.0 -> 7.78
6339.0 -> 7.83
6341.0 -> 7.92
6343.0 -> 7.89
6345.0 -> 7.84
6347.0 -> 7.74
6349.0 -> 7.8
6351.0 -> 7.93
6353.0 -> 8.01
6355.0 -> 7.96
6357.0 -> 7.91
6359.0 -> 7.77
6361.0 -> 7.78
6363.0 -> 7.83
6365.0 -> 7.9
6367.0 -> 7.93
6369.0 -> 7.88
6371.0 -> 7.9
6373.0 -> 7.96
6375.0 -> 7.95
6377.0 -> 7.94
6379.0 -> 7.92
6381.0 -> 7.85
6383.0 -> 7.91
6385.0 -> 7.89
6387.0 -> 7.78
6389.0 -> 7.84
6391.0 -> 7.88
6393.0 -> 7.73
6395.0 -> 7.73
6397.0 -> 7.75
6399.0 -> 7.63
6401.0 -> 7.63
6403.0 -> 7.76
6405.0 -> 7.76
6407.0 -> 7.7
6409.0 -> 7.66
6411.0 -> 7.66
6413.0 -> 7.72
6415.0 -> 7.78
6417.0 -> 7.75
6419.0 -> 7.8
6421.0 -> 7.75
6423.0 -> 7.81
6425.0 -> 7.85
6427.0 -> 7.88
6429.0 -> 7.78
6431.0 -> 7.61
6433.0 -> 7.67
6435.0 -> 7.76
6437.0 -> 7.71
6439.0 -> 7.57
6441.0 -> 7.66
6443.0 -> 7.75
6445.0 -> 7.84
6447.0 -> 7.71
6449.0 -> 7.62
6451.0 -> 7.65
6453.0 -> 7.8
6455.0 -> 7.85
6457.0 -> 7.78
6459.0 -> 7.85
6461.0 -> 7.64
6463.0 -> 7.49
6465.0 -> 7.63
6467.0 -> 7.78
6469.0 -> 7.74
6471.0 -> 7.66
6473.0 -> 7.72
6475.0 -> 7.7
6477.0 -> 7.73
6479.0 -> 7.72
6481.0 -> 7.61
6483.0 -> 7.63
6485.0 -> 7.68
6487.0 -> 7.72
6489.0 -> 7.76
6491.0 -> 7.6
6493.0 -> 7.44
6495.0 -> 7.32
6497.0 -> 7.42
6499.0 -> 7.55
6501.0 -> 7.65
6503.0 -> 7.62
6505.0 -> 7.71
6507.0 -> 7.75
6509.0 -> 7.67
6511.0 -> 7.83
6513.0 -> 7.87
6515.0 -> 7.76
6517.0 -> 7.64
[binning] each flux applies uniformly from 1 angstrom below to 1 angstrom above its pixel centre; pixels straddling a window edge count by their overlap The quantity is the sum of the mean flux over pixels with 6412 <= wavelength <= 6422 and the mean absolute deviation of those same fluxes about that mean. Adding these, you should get 7.78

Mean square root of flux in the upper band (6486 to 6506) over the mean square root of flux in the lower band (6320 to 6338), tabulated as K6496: 0.979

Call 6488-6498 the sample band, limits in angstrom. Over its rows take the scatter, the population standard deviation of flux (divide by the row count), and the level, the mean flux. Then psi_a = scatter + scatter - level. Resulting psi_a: -7.20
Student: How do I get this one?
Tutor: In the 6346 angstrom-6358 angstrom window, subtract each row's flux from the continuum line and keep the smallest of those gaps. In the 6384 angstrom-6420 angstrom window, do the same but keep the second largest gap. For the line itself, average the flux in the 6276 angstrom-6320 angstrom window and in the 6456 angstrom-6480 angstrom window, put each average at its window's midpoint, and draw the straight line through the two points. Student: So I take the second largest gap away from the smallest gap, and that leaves -0.317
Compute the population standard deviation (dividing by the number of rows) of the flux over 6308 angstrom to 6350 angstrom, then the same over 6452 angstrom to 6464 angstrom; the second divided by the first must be 1.57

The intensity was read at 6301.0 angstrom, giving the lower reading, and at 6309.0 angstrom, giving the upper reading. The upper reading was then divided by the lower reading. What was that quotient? 1.00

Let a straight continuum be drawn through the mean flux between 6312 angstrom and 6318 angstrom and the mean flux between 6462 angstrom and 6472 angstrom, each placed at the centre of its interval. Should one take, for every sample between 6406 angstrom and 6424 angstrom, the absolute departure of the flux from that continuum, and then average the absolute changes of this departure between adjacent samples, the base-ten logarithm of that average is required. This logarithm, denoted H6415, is -1.38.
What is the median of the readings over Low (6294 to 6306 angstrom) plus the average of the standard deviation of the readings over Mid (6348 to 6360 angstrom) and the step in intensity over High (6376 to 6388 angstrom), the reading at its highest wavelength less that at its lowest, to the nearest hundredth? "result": 7.86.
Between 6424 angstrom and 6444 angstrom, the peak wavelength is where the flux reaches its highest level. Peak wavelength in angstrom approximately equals 6427.0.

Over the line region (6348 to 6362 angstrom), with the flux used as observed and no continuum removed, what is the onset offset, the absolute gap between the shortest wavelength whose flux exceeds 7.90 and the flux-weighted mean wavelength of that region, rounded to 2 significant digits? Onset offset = 4.0 angstrom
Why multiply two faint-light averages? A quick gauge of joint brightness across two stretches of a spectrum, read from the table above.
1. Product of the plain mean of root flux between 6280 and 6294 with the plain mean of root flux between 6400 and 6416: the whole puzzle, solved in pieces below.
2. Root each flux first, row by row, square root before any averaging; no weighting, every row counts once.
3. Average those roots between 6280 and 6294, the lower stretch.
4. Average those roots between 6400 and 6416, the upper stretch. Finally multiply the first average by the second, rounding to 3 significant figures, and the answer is 7.85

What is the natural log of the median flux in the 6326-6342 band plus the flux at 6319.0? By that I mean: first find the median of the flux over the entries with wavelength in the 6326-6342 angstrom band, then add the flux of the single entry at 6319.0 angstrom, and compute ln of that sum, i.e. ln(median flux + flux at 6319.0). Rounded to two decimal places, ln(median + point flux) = 2.75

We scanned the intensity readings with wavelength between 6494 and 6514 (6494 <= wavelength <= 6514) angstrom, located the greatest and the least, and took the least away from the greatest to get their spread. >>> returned 0.55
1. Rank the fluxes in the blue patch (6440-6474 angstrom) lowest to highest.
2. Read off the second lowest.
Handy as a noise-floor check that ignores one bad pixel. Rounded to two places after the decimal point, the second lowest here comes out 7.62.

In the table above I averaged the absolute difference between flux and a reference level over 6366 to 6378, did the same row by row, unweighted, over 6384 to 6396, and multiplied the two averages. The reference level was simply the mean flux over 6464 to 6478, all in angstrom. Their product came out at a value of 0.022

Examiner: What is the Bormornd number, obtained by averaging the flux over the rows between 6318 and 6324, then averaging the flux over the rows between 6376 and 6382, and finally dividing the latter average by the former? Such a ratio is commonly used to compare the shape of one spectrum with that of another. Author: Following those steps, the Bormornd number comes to 1.011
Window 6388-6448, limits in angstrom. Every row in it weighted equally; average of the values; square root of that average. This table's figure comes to 2.78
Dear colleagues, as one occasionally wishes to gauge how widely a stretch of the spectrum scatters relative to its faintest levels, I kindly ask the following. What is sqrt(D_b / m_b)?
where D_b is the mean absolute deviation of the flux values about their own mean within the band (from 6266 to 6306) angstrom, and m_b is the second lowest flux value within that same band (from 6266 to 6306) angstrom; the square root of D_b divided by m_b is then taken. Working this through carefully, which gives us 0.08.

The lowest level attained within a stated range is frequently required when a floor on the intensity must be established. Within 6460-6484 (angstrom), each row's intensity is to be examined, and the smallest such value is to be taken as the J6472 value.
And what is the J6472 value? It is 7.49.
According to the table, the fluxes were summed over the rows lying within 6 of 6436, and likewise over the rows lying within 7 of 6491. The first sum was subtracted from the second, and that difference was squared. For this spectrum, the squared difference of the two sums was 48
